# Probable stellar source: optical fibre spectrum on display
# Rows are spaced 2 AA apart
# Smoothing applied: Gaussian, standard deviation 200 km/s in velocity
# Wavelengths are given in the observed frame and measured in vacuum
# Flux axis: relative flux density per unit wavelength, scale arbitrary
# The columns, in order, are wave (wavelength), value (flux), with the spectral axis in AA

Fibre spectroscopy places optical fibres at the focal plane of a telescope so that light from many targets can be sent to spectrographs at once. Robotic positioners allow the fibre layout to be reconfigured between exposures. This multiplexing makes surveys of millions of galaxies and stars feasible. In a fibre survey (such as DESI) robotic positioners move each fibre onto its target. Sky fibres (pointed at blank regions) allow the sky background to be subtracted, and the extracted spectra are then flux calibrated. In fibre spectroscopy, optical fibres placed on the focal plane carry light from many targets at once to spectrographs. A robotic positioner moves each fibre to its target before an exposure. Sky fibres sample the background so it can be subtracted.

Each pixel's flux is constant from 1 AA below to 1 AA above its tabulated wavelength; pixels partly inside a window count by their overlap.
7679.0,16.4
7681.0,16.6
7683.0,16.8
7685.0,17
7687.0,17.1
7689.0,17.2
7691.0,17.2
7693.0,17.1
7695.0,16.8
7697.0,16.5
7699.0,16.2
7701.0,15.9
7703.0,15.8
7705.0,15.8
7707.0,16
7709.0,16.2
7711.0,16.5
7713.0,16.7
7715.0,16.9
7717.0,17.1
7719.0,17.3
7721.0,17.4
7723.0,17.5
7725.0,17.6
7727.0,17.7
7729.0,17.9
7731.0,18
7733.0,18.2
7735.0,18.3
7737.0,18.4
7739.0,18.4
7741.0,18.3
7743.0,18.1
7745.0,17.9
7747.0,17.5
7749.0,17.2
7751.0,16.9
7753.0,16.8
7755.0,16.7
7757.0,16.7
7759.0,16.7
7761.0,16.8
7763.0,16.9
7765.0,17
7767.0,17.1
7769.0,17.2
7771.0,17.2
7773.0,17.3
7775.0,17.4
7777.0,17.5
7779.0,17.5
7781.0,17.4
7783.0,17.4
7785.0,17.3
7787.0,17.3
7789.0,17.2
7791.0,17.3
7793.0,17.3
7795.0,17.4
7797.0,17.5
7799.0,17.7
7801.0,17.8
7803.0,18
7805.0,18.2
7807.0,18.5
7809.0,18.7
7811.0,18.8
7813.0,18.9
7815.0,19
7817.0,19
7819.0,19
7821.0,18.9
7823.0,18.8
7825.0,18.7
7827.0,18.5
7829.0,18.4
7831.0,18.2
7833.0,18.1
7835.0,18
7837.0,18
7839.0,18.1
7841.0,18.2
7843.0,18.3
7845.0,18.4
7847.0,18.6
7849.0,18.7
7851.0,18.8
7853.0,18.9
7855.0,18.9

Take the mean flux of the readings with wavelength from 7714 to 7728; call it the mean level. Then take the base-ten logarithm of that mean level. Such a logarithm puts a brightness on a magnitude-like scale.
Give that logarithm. 1.24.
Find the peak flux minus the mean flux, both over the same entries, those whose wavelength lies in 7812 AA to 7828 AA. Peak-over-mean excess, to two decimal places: 0.15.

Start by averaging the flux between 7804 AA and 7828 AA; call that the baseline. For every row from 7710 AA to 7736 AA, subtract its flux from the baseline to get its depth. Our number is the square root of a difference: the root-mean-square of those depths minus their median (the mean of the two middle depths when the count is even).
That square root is 0.37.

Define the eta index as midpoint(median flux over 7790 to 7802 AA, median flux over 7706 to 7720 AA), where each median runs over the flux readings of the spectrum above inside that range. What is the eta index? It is 17.1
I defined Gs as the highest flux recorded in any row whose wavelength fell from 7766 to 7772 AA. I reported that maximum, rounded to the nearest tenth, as 17.2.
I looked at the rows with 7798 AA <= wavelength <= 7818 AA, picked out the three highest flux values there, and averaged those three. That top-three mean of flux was 19.0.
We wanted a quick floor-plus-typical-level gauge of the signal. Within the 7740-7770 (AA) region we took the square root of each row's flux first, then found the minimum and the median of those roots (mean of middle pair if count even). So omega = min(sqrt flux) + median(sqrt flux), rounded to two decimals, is 8.21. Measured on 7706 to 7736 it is 8.17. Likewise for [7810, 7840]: 8.57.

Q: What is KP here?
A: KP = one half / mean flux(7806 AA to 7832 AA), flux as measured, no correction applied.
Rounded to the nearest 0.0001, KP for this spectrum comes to 0.0267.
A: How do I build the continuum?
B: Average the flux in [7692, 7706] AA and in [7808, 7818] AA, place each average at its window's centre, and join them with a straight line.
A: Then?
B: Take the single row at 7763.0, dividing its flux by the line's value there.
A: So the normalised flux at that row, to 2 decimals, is 0.95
